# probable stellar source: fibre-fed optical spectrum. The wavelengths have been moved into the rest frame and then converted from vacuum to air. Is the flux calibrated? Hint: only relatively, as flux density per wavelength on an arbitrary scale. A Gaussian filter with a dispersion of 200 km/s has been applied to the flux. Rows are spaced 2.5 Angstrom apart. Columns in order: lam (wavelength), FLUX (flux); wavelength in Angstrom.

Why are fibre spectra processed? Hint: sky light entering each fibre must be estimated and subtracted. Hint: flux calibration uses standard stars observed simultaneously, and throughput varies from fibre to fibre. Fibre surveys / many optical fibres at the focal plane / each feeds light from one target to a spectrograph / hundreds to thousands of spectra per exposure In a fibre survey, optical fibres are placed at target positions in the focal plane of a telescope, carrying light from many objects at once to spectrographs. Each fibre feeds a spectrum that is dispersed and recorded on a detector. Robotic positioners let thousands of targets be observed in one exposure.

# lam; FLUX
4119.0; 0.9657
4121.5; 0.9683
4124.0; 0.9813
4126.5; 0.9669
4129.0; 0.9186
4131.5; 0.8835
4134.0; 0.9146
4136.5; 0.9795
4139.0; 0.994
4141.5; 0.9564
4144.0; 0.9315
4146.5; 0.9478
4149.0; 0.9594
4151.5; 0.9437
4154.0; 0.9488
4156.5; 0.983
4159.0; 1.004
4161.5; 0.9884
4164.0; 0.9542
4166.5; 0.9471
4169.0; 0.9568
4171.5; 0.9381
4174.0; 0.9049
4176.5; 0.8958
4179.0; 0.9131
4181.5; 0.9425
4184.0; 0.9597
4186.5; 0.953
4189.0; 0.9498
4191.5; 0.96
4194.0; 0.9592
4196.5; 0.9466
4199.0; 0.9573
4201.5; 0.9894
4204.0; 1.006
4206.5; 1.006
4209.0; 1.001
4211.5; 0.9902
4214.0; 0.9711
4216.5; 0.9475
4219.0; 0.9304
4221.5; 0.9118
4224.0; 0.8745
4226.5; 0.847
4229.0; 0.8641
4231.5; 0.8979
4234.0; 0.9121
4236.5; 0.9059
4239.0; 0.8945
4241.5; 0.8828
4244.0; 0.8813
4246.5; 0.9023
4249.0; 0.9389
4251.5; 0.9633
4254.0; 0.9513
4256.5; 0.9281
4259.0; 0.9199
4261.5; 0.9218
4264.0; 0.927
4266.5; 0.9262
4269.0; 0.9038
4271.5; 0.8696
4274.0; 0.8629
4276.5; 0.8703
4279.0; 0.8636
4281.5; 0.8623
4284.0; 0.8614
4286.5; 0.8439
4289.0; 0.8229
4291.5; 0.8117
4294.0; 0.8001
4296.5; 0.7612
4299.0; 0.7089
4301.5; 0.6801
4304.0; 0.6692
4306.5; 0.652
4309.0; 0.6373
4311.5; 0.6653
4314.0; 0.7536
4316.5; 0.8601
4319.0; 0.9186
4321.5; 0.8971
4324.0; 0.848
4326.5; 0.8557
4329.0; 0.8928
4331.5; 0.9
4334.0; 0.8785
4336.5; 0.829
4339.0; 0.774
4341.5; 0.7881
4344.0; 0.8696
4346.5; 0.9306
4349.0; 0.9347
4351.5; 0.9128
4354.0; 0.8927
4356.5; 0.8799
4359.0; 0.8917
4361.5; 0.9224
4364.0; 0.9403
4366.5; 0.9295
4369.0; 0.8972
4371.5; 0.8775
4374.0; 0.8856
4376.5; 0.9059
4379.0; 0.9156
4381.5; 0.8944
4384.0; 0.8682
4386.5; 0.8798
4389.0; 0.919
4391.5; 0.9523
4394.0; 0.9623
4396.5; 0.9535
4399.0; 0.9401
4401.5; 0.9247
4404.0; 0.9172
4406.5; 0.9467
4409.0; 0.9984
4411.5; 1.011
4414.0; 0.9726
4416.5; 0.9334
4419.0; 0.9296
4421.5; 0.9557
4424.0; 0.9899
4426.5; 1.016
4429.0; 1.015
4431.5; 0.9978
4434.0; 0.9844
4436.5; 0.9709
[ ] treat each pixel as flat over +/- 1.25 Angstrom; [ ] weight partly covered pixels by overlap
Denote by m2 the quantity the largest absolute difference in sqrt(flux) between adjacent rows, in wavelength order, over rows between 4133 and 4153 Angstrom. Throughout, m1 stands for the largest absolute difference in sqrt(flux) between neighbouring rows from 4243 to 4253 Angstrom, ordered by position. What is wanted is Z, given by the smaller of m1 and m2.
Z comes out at 0.0191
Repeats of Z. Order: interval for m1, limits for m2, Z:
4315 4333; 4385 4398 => 0.0207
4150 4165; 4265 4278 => 0.0174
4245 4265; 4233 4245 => 0.0062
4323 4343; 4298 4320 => 0.0307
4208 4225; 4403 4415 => 0.0197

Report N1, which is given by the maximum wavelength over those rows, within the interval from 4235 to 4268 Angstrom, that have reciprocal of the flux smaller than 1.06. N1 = 4254.0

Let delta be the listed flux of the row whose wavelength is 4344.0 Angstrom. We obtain 0.8696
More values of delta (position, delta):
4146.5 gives 0.9478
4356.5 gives 0.8799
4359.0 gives 0.8917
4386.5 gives 0.8798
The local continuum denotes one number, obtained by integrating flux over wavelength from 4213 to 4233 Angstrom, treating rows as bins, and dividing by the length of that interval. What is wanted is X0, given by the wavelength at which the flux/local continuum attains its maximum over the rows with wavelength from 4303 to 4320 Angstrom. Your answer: 4319.0 Angstrom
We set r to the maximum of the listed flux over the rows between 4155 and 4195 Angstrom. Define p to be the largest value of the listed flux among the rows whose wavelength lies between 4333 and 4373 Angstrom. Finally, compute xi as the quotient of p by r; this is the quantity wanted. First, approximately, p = 0.9403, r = 1.004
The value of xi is 0.94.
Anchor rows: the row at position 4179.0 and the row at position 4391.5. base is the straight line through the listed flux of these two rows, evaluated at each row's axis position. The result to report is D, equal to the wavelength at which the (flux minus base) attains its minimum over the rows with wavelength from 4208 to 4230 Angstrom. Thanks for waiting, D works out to 4226.5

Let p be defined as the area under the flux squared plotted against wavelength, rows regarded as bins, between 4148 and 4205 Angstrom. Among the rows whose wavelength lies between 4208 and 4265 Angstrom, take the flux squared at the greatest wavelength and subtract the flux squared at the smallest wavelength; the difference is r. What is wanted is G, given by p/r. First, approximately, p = 52.0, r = -0.14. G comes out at -364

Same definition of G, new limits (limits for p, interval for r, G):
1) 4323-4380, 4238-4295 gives -280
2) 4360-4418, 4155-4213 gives 3521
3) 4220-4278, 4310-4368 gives 112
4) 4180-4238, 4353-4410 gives 258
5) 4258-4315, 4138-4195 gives -555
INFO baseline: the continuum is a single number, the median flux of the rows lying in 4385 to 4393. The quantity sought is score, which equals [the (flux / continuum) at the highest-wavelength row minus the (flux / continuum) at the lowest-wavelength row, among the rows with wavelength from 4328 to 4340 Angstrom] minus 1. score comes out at -1.13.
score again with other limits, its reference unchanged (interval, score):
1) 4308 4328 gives -0.76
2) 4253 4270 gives -1.05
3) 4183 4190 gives -1.01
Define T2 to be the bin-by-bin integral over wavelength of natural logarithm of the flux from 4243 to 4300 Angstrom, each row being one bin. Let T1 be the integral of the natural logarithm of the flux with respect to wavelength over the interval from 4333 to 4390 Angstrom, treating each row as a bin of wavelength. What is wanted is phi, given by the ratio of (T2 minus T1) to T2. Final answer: 0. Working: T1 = -7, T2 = -8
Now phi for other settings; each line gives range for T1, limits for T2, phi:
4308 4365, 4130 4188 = -2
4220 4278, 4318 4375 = 0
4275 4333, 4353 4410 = -2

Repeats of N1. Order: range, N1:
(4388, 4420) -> 4414.0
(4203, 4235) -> 4216.5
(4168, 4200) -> 4199.0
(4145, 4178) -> 4169.0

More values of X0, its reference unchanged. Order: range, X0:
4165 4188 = 4184.0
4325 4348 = 4346.5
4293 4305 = 4294.0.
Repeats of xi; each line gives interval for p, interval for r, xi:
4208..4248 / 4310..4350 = 1.07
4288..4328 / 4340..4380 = 0.98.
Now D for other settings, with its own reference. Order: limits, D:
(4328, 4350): 4339.0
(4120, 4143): 4131.5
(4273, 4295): 4294.0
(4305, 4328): 4309.0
